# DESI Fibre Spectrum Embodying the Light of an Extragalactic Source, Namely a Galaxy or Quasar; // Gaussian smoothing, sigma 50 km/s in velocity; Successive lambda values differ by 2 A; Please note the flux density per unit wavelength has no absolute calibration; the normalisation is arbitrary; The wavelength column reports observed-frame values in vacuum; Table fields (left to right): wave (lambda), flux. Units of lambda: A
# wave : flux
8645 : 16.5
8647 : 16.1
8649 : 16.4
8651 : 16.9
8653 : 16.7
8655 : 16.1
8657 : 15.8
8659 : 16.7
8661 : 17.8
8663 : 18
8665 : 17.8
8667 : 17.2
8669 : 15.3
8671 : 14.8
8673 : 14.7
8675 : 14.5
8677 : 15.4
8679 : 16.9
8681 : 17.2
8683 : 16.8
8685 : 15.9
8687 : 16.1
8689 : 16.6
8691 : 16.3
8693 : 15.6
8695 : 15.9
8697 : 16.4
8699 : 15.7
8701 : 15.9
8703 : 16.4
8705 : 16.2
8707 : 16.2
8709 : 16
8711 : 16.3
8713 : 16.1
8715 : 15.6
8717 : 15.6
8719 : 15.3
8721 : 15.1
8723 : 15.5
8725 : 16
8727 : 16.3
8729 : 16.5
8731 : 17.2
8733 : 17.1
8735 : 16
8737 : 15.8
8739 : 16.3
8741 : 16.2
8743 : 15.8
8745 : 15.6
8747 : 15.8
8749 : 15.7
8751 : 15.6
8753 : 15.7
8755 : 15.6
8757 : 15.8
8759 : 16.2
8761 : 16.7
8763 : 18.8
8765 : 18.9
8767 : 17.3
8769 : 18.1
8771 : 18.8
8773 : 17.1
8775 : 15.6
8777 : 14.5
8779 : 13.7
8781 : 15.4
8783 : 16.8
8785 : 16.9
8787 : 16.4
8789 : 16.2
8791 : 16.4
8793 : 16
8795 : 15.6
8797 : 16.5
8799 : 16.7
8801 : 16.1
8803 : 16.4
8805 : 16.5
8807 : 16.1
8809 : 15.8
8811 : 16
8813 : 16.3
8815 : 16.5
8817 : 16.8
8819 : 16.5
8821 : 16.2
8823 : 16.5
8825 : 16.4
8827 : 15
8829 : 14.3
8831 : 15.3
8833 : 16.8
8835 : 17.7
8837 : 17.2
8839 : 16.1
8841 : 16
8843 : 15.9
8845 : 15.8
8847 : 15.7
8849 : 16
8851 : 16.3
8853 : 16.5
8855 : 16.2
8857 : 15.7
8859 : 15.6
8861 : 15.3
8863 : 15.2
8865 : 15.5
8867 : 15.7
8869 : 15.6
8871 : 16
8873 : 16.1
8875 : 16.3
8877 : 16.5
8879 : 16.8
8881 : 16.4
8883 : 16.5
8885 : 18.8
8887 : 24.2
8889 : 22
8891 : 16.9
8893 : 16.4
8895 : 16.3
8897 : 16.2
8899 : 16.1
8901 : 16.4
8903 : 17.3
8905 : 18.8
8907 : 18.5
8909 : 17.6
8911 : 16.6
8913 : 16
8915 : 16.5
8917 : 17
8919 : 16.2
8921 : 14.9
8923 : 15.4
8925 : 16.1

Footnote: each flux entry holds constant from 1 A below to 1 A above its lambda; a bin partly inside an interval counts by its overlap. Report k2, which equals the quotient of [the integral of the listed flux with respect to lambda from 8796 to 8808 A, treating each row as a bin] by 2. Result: 98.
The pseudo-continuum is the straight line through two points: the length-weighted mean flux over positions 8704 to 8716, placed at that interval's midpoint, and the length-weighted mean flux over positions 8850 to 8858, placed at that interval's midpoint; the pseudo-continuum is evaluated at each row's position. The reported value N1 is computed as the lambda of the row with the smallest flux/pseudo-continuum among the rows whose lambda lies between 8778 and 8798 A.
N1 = 8779 A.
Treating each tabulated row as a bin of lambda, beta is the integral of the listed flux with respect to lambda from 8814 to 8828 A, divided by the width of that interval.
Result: 16.3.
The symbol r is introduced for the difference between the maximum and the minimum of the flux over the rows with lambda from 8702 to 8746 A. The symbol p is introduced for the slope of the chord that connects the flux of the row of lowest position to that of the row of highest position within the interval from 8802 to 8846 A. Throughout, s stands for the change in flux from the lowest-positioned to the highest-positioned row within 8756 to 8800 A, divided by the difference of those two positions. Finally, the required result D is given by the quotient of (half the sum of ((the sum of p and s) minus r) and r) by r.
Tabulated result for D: 0.002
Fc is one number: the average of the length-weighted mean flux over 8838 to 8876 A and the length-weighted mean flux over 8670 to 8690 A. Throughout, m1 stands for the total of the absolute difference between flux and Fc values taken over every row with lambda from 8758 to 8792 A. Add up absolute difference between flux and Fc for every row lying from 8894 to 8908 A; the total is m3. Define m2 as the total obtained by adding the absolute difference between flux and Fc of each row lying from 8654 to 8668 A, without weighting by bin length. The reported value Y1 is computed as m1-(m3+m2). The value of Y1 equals 6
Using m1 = 22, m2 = 8.4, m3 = 8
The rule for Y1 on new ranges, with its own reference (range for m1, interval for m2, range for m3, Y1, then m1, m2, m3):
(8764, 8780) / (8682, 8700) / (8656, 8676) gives -1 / 15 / 3.3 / 12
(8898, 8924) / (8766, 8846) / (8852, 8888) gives -35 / 14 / 30.6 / 18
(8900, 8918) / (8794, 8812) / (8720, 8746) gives 2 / 12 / 3.5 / 6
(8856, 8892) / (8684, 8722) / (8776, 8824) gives 4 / 24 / 6.2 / 14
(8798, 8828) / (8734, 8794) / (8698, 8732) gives -24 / 8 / 25.0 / 7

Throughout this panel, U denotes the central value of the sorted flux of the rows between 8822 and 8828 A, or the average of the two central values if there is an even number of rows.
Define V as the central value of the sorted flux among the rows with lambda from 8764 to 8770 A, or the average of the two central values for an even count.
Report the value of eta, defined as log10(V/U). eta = 0.04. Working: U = 16.4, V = 18.1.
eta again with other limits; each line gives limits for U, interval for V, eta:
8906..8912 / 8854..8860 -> -0.05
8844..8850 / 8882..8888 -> 0.08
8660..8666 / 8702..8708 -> -0.04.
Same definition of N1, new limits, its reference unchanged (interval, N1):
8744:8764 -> 8755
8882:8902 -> 8899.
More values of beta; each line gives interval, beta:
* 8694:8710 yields 16.1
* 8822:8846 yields 16.1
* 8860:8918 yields 17.0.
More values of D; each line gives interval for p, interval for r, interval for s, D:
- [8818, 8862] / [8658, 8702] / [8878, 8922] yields -0.011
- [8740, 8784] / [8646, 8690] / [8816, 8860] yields -0.002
